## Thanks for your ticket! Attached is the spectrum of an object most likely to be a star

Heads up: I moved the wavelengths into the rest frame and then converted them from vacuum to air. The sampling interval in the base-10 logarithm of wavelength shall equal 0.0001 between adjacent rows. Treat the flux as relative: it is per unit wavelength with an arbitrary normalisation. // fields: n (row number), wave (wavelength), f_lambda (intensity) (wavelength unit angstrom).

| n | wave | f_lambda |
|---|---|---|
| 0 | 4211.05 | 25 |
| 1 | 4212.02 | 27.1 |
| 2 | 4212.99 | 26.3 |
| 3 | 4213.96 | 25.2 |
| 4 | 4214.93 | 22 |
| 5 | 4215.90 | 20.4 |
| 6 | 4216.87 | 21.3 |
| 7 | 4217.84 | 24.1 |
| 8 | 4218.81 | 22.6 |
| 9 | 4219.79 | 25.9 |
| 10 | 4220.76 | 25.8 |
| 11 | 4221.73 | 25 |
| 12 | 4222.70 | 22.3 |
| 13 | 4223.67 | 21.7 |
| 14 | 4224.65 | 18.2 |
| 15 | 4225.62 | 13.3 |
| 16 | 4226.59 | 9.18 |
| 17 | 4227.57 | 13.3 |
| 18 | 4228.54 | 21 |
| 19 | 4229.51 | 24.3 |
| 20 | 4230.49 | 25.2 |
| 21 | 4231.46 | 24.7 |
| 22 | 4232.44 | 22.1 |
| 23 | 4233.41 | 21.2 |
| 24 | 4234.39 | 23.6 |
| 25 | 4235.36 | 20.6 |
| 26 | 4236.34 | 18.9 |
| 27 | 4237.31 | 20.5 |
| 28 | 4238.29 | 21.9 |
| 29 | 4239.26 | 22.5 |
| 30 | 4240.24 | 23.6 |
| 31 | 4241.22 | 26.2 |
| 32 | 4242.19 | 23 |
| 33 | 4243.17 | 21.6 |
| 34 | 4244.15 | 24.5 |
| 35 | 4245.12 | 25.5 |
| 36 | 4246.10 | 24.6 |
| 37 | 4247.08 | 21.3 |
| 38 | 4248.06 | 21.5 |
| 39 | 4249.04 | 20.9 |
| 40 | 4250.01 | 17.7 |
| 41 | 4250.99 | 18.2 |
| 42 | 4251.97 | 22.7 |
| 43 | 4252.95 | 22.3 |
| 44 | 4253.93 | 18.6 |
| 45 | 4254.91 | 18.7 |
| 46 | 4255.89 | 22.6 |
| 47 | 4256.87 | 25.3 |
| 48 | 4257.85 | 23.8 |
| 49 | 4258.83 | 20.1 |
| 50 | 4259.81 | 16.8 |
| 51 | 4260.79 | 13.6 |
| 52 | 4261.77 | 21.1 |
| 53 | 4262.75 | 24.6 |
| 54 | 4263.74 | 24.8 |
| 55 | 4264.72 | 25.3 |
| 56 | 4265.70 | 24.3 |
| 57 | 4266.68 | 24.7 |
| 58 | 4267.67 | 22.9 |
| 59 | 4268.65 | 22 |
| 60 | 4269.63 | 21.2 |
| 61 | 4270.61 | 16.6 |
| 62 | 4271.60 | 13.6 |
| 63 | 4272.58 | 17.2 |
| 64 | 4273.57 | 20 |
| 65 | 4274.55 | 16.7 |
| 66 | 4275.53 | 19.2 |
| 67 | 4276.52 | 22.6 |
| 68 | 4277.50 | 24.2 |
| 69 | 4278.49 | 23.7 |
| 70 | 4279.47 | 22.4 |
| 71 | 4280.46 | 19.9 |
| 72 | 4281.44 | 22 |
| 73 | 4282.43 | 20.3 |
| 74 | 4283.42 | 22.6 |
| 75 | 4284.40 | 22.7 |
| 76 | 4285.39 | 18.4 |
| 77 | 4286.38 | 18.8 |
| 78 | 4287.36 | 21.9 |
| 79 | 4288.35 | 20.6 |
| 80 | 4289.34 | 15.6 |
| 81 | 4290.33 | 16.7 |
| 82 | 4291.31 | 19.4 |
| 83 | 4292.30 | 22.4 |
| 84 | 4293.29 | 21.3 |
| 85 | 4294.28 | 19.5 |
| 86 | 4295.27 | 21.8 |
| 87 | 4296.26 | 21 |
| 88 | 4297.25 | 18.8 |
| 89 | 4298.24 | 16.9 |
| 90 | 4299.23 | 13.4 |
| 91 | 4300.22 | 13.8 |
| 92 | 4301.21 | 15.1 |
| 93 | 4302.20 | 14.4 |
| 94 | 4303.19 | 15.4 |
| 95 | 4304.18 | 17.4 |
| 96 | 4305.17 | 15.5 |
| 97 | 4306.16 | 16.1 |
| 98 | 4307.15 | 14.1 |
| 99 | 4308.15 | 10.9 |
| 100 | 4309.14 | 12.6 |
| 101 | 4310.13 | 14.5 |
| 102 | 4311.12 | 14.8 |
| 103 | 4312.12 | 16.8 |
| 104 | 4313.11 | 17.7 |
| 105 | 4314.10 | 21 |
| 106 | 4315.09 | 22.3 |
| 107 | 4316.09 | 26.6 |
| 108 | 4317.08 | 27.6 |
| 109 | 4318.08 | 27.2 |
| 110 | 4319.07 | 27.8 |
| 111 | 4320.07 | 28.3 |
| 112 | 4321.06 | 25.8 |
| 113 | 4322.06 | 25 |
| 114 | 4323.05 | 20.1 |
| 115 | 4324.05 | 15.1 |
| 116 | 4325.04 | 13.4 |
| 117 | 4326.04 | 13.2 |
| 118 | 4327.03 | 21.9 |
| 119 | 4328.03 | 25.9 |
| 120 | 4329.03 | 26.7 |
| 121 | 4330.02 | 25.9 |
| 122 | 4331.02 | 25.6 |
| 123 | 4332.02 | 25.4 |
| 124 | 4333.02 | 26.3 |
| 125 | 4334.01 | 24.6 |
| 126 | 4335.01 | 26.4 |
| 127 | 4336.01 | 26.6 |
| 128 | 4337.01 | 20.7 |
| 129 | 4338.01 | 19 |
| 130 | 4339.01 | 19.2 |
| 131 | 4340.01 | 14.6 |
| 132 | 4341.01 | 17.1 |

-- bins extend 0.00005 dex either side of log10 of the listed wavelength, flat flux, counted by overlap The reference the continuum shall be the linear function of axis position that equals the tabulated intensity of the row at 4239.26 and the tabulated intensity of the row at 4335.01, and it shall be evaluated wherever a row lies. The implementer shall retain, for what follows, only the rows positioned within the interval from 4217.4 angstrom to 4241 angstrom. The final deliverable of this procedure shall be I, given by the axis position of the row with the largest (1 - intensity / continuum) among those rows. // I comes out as 4226.59 angstrom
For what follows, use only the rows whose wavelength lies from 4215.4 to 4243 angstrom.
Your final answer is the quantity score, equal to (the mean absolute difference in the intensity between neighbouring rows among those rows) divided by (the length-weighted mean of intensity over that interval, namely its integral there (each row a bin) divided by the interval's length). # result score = 0.108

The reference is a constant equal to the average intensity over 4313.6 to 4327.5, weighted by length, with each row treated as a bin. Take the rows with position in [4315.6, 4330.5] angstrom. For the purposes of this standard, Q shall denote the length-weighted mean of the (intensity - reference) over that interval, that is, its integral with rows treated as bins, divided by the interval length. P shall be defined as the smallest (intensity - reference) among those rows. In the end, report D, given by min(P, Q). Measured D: -9.3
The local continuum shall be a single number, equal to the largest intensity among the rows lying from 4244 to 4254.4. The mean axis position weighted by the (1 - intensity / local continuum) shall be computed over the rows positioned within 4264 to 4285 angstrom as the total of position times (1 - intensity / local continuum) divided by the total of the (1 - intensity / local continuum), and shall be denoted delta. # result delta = 4274.8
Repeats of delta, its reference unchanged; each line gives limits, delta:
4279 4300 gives 4290.5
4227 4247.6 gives 4235.4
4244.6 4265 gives 4255.0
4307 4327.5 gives 4315.0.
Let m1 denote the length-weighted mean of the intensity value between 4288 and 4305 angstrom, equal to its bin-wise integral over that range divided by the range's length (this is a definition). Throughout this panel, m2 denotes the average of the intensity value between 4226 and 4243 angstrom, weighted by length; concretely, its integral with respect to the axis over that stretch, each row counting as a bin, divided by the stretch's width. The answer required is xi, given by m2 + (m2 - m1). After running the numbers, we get 24.7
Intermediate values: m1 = 17.8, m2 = 21.2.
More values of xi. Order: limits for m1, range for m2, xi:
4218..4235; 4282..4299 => 18.4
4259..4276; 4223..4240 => 20.1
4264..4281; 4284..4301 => 16.8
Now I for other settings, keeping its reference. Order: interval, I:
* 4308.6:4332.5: 4309.14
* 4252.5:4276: 4271.60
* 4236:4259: 4250.01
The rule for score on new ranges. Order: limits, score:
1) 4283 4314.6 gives 0.106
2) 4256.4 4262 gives 0.191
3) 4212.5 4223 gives 0.076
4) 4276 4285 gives 0.068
